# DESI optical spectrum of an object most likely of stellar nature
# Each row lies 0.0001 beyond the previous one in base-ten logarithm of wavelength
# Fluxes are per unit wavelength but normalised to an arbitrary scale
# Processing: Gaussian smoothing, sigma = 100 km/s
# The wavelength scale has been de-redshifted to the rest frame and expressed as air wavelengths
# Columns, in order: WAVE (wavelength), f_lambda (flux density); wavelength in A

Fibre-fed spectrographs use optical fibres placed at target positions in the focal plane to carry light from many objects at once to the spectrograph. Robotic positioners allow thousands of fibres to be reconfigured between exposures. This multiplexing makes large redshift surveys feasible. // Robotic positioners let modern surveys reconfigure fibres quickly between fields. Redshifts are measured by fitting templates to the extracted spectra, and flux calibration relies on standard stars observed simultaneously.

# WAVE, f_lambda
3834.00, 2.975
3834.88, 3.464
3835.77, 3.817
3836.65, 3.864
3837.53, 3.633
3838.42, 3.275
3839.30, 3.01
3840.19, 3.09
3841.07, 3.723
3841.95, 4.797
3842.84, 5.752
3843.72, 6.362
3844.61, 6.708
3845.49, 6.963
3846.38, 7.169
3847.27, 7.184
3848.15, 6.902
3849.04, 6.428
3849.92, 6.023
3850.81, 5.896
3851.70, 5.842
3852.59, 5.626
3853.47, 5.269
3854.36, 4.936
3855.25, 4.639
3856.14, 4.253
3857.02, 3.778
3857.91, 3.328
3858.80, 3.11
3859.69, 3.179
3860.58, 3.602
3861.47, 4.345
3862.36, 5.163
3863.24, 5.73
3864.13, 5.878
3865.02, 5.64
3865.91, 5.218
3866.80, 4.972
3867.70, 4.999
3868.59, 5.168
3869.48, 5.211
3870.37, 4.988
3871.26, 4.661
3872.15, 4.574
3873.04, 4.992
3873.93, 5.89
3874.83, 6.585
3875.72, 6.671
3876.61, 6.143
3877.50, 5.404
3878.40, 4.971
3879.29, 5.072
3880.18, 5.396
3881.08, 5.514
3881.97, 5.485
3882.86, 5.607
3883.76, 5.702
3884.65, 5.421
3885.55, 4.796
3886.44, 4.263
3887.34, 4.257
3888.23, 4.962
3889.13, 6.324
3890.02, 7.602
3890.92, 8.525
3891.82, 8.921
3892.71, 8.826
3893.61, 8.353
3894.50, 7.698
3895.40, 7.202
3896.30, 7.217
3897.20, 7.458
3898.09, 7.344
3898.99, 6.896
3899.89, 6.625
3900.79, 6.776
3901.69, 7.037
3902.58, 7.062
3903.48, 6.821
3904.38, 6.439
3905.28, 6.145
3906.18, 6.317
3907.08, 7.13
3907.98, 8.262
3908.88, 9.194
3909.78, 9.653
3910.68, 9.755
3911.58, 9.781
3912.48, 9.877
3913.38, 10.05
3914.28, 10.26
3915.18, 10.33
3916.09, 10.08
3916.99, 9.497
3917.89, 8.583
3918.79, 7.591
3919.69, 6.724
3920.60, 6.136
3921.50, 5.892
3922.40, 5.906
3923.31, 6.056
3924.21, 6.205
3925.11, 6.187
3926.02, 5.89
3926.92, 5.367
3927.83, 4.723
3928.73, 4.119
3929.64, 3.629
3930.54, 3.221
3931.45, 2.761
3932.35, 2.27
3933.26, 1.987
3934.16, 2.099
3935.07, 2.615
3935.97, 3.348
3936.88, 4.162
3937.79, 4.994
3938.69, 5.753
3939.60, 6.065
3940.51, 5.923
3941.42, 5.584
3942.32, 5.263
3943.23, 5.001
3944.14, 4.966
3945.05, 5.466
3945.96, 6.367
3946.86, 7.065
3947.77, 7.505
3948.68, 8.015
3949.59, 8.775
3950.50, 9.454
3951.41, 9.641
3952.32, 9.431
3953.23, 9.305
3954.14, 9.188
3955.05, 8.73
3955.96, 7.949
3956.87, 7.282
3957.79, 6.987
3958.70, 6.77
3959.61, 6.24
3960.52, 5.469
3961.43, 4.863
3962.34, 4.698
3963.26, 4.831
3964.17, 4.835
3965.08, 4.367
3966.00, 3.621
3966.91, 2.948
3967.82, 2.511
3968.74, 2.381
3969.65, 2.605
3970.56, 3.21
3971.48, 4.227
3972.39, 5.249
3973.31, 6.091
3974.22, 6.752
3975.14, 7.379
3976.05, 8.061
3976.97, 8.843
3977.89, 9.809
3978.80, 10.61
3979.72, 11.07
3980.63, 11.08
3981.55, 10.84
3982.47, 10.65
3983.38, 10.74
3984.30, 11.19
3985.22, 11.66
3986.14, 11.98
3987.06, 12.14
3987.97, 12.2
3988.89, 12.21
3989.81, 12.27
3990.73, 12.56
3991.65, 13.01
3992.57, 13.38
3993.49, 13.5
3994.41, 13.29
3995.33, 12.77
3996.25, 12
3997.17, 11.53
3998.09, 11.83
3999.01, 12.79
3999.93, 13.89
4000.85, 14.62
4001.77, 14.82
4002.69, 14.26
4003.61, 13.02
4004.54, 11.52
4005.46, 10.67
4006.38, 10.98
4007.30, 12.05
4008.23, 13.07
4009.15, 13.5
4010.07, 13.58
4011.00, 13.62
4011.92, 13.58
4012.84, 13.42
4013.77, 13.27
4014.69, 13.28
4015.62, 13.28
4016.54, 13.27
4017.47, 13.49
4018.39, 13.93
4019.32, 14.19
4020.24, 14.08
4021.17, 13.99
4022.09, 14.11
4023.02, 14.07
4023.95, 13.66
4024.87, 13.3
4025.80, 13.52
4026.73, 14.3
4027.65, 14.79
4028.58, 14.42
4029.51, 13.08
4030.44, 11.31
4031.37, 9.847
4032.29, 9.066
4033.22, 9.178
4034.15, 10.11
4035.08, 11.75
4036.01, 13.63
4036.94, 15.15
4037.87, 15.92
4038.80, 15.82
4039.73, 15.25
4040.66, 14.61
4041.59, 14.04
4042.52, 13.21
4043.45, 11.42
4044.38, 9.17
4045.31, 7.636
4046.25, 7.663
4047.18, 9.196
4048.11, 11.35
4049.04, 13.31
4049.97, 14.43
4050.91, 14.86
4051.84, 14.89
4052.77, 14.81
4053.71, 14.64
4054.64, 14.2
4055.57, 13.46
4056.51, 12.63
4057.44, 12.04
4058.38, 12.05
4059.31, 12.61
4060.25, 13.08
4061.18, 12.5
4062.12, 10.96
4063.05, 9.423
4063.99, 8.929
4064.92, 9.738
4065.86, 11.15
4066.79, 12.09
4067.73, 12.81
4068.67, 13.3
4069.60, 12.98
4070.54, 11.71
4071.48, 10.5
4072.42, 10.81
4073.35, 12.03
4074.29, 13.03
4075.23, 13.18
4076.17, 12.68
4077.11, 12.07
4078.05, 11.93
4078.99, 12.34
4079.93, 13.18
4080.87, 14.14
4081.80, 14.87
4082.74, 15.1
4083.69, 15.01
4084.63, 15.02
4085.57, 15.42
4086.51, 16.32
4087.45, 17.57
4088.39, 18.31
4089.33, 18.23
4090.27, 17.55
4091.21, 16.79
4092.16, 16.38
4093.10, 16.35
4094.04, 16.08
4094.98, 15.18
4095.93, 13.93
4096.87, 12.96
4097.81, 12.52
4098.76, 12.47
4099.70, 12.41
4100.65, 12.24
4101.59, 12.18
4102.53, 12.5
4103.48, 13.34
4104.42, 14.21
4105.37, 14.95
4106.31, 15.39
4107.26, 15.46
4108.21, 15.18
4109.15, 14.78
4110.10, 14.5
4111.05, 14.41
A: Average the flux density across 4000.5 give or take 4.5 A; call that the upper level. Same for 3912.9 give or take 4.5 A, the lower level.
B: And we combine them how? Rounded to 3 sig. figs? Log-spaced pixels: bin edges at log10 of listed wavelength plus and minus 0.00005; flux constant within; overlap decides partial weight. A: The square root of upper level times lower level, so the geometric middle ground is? 11.3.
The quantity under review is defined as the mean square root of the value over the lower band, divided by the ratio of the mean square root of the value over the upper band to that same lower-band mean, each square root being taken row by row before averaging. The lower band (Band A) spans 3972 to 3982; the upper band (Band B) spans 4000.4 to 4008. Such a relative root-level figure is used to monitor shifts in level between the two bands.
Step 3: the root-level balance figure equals 2.41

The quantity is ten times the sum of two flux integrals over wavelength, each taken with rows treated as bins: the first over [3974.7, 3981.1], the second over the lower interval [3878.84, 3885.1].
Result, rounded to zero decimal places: 954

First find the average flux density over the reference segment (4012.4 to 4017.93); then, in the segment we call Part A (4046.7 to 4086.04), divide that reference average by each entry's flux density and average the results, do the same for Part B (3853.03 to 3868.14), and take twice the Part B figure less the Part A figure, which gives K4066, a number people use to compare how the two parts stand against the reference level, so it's 5.0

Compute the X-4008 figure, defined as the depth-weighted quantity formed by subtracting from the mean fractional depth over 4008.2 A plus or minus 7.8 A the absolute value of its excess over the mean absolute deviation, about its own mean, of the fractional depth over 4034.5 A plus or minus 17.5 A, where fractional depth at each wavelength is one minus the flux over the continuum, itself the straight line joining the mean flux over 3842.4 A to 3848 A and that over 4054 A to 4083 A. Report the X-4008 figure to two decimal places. -0.60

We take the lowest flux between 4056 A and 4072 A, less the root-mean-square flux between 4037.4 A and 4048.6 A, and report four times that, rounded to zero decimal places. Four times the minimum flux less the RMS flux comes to -14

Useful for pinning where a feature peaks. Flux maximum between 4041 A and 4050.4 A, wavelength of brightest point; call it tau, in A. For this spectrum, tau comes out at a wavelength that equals 4049.97 A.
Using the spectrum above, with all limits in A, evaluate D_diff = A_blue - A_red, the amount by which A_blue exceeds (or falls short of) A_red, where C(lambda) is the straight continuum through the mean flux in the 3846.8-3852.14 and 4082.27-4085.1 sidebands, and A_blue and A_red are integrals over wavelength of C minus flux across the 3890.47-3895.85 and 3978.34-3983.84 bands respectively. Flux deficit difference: -4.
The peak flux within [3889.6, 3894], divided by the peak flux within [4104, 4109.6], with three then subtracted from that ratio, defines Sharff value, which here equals -2.42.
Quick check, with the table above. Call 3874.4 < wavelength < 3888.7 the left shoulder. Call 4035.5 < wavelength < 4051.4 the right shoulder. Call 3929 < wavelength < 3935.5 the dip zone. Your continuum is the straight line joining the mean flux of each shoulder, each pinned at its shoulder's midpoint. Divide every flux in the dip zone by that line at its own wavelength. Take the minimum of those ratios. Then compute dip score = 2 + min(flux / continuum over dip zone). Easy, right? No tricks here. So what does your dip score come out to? 2.26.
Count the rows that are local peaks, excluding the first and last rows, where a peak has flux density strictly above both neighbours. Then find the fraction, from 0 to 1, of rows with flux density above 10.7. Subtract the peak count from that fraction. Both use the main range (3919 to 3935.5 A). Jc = -1.0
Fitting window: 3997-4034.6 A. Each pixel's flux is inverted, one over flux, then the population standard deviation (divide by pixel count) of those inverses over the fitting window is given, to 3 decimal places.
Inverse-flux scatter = 0.011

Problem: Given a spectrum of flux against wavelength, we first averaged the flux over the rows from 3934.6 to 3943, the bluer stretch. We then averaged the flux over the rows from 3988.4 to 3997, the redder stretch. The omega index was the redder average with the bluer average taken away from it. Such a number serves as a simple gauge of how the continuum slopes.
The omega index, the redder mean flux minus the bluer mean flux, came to 8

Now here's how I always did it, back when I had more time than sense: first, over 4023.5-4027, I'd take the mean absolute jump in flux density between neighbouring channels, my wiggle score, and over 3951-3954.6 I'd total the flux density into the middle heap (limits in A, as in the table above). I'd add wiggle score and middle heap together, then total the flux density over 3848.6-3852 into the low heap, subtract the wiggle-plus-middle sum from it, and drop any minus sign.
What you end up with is 14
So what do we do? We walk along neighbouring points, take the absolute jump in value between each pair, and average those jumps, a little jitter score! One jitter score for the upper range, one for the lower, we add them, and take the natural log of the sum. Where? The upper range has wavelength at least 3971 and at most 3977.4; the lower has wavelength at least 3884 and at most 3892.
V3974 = 0.4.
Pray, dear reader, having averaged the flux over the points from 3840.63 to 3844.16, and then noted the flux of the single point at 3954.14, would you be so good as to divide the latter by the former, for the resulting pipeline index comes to 1.8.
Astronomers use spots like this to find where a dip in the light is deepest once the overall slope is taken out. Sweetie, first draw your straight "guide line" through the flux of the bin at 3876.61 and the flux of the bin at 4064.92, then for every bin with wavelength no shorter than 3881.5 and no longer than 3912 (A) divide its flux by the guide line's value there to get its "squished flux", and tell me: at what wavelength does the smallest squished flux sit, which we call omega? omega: 3887.34 A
